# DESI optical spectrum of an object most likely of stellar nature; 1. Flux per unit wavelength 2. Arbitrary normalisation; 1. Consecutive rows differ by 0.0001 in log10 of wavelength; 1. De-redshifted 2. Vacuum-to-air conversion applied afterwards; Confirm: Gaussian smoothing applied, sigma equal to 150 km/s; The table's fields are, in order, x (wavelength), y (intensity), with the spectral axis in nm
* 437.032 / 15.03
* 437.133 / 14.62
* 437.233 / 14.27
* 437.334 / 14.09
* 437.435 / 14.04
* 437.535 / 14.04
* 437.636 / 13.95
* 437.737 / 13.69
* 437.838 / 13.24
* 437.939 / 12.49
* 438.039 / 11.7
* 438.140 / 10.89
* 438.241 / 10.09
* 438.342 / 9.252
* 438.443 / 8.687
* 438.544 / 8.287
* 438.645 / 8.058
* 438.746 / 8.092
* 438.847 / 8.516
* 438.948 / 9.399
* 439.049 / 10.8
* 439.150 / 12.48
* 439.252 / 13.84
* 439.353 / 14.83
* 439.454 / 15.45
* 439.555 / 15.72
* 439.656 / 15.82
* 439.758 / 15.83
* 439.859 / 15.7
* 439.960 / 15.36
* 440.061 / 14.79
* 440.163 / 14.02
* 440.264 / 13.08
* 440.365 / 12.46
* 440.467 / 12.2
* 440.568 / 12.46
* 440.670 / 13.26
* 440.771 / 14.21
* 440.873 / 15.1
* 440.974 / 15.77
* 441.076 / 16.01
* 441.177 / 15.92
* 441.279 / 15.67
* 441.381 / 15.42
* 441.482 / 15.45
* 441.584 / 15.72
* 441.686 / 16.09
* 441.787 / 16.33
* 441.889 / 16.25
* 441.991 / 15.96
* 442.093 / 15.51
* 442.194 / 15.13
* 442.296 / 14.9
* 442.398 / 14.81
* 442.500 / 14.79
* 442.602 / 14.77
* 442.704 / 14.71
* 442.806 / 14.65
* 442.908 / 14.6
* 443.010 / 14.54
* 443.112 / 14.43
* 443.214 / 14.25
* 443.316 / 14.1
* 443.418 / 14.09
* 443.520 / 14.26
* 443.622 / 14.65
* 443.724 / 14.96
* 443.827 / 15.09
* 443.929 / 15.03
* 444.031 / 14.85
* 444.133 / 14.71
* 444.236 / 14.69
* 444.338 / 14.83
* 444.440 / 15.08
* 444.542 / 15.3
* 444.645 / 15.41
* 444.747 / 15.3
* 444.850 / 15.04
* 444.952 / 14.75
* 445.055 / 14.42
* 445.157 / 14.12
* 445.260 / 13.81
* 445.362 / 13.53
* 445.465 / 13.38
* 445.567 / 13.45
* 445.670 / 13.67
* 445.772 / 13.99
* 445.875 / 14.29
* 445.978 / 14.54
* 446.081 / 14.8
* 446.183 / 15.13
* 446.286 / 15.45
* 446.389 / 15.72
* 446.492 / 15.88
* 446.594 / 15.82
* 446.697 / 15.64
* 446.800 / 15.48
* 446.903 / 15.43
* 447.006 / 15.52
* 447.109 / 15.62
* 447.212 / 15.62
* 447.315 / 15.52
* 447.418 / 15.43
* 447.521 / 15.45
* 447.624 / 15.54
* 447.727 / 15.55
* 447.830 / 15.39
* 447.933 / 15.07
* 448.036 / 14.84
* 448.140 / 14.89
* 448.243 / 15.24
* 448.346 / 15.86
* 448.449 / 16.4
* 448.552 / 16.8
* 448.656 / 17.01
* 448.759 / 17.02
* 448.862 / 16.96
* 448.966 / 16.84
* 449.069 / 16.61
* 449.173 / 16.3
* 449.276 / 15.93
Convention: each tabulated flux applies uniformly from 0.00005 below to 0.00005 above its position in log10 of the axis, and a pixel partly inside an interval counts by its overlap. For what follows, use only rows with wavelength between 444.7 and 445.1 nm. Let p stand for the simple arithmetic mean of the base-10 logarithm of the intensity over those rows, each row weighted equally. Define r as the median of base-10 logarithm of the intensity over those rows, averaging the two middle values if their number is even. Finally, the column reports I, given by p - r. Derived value -0.0006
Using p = 1.172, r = 1.173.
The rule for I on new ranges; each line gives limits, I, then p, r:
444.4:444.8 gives -0.0008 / 1.184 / 1.185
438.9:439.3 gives -0.0039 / 1.061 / 1.065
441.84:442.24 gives -0.0007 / 1.196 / 1.197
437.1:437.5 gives 0.0022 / 1.154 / 1.152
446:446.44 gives -0.0005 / 1.184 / 1.184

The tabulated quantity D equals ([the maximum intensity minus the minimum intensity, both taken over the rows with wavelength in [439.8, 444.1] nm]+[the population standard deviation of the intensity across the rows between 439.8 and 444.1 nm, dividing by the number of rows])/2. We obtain 3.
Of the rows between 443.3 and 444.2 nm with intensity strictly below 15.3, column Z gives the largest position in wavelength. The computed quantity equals 444.133 nm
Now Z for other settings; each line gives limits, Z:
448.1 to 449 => 448.243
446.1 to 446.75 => 446.183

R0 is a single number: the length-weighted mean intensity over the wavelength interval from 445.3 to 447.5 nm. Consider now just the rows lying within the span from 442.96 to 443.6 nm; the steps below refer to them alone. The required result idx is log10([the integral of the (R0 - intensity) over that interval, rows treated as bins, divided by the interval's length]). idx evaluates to -0.18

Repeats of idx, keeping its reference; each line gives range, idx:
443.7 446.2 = -0.40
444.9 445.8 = 0.02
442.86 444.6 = -0.56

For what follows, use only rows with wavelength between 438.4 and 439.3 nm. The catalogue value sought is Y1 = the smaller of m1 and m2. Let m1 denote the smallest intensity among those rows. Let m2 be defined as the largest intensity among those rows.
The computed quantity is 8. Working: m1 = 8.058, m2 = 13.84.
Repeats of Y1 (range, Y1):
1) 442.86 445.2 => 14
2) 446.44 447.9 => 15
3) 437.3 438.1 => 12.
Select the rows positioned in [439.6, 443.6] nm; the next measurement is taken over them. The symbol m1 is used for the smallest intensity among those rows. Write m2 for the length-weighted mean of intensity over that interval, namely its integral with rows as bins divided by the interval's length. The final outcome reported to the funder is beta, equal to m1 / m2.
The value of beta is 0.82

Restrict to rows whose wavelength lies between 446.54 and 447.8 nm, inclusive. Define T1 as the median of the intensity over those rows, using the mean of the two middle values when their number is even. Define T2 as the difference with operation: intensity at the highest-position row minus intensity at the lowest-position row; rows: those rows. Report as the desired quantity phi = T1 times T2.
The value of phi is -4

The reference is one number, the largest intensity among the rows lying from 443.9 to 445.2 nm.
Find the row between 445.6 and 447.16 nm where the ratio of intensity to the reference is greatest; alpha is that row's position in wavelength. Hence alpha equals 446.492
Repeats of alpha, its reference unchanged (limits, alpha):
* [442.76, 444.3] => 443.827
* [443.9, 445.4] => 444.645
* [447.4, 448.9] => 448.759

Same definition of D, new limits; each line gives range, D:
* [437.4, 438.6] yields 4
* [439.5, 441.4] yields 3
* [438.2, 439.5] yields 5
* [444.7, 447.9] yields 2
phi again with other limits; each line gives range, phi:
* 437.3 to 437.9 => -12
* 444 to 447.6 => 9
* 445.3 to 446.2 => 22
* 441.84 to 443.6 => -29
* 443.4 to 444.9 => 14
